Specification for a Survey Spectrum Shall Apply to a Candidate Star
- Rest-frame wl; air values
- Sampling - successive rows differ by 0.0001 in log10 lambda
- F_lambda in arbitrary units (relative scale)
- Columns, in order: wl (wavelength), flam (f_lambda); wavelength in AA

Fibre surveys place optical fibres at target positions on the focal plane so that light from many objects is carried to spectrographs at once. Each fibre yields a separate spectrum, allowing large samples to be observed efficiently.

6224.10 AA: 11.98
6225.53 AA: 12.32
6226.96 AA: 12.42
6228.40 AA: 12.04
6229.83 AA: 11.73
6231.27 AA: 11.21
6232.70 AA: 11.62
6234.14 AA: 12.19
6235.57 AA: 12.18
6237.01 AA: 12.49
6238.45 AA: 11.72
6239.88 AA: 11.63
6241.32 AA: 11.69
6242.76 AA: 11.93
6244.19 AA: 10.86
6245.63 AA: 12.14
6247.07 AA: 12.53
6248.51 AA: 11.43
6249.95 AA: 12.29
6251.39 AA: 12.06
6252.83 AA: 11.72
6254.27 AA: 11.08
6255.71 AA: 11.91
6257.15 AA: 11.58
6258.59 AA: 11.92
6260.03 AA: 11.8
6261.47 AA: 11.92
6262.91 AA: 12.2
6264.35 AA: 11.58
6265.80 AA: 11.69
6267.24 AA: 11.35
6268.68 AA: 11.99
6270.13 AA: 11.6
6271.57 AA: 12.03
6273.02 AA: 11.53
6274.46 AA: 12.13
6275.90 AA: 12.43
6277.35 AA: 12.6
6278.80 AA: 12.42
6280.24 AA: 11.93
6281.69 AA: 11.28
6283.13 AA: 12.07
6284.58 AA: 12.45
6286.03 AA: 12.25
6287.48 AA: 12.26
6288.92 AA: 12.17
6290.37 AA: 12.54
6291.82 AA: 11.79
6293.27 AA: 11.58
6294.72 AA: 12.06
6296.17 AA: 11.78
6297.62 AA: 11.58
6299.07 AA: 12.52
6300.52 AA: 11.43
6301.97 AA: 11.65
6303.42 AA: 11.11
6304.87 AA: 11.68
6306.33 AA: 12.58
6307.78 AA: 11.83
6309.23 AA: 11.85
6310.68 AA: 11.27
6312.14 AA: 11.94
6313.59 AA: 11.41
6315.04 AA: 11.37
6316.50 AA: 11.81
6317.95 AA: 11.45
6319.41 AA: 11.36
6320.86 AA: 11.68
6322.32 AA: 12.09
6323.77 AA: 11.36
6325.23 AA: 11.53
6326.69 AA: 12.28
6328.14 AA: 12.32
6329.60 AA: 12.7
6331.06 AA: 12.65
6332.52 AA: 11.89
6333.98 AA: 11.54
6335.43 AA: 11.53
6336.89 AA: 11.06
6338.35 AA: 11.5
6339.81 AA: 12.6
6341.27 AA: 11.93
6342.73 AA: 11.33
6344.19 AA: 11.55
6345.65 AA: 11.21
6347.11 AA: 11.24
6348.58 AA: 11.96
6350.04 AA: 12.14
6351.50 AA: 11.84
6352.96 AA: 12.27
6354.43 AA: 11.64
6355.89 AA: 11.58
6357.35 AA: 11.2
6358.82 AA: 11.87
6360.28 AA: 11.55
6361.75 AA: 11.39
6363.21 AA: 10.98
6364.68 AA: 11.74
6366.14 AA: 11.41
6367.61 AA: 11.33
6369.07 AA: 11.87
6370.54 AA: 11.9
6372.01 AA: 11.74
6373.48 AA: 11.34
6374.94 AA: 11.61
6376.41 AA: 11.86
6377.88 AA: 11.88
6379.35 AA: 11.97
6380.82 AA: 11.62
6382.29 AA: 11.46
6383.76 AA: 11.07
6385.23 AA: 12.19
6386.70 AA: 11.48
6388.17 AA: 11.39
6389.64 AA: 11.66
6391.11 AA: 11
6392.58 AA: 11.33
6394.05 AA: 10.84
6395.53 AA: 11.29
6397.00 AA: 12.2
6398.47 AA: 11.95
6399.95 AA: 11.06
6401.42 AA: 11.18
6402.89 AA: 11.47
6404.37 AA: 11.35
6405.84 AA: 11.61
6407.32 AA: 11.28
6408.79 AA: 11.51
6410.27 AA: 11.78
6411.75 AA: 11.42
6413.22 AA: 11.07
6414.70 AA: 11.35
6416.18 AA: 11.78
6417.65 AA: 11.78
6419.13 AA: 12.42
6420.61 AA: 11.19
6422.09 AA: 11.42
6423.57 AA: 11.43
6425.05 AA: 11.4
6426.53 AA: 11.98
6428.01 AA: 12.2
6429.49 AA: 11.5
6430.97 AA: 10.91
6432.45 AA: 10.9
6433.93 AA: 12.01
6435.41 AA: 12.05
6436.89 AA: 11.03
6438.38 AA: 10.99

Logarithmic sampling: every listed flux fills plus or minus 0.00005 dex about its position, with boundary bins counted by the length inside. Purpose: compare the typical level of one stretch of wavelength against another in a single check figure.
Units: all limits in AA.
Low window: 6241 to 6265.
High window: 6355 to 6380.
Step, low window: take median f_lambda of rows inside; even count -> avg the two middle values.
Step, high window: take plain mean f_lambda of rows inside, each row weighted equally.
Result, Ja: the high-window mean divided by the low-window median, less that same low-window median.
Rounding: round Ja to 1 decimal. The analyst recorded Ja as -10.9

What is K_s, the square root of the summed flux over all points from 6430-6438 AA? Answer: 7.5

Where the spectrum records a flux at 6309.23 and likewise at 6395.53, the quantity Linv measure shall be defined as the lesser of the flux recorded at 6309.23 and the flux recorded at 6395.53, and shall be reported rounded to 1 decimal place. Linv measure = 11.3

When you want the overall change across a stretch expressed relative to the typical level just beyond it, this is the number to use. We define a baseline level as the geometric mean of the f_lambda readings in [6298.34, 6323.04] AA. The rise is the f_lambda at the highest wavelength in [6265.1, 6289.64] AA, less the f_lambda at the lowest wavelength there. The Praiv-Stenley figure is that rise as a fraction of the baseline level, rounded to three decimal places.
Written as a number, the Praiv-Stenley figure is 0.041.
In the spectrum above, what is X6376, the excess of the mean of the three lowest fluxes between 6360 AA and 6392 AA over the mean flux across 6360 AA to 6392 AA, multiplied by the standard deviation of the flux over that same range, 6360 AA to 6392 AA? -0.17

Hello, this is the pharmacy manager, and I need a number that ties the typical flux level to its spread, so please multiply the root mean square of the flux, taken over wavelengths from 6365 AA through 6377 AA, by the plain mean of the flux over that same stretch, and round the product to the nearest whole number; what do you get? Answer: 135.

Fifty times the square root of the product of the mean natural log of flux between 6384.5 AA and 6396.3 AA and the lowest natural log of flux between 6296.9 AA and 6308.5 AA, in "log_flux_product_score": 121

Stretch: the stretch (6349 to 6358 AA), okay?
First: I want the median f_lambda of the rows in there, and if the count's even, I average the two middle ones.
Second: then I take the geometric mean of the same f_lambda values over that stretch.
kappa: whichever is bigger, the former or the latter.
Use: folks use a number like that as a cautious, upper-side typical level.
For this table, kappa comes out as 11.8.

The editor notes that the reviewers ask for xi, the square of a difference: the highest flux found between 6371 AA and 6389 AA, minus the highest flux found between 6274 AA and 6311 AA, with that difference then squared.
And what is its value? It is 0.17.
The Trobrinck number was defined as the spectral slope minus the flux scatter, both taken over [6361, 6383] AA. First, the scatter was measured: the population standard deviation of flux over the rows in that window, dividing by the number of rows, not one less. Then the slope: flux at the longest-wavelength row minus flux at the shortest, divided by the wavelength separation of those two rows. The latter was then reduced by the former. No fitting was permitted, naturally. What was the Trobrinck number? -0.27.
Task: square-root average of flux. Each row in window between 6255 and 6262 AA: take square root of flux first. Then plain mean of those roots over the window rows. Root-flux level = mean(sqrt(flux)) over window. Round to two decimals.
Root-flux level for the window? 3.44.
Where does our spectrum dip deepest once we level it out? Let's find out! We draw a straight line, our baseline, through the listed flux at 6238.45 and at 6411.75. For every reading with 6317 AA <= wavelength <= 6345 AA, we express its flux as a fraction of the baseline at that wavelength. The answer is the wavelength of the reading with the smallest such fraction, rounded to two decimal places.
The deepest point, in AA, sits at 6336.89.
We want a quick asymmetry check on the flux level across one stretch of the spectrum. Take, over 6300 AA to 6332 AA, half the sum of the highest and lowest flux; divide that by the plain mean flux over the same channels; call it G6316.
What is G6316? 1.01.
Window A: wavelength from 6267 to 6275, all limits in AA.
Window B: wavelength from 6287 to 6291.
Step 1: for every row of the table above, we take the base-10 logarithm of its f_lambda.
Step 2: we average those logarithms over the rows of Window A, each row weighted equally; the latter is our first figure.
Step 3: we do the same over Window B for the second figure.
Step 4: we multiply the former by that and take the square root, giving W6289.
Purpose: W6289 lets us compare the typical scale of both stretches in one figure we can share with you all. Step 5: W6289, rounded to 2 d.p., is 1.08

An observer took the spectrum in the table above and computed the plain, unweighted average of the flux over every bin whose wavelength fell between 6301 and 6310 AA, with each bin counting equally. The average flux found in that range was 11.78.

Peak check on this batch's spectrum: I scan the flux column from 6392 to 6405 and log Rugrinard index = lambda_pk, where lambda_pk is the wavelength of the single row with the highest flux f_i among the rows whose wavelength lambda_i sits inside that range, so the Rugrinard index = 6397.00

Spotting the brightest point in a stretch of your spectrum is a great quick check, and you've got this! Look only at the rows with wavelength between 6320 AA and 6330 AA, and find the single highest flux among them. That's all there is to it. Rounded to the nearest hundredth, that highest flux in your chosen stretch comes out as 12.70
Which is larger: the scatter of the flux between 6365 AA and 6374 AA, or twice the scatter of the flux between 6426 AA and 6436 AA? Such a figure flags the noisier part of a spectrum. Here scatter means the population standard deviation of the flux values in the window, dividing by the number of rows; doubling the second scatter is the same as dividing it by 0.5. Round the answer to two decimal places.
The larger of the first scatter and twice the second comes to 1.02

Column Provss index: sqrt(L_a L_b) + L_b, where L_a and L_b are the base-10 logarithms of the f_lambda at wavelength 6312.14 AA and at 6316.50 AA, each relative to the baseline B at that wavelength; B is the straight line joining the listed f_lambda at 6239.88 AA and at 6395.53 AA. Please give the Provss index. 0.028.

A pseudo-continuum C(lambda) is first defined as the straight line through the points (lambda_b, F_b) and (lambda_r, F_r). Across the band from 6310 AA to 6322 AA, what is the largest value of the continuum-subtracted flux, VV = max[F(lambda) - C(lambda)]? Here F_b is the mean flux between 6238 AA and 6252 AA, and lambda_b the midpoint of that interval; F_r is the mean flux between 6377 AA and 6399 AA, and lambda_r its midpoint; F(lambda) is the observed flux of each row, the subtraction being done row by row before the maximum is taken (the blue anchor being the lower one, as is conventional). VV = 0.24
